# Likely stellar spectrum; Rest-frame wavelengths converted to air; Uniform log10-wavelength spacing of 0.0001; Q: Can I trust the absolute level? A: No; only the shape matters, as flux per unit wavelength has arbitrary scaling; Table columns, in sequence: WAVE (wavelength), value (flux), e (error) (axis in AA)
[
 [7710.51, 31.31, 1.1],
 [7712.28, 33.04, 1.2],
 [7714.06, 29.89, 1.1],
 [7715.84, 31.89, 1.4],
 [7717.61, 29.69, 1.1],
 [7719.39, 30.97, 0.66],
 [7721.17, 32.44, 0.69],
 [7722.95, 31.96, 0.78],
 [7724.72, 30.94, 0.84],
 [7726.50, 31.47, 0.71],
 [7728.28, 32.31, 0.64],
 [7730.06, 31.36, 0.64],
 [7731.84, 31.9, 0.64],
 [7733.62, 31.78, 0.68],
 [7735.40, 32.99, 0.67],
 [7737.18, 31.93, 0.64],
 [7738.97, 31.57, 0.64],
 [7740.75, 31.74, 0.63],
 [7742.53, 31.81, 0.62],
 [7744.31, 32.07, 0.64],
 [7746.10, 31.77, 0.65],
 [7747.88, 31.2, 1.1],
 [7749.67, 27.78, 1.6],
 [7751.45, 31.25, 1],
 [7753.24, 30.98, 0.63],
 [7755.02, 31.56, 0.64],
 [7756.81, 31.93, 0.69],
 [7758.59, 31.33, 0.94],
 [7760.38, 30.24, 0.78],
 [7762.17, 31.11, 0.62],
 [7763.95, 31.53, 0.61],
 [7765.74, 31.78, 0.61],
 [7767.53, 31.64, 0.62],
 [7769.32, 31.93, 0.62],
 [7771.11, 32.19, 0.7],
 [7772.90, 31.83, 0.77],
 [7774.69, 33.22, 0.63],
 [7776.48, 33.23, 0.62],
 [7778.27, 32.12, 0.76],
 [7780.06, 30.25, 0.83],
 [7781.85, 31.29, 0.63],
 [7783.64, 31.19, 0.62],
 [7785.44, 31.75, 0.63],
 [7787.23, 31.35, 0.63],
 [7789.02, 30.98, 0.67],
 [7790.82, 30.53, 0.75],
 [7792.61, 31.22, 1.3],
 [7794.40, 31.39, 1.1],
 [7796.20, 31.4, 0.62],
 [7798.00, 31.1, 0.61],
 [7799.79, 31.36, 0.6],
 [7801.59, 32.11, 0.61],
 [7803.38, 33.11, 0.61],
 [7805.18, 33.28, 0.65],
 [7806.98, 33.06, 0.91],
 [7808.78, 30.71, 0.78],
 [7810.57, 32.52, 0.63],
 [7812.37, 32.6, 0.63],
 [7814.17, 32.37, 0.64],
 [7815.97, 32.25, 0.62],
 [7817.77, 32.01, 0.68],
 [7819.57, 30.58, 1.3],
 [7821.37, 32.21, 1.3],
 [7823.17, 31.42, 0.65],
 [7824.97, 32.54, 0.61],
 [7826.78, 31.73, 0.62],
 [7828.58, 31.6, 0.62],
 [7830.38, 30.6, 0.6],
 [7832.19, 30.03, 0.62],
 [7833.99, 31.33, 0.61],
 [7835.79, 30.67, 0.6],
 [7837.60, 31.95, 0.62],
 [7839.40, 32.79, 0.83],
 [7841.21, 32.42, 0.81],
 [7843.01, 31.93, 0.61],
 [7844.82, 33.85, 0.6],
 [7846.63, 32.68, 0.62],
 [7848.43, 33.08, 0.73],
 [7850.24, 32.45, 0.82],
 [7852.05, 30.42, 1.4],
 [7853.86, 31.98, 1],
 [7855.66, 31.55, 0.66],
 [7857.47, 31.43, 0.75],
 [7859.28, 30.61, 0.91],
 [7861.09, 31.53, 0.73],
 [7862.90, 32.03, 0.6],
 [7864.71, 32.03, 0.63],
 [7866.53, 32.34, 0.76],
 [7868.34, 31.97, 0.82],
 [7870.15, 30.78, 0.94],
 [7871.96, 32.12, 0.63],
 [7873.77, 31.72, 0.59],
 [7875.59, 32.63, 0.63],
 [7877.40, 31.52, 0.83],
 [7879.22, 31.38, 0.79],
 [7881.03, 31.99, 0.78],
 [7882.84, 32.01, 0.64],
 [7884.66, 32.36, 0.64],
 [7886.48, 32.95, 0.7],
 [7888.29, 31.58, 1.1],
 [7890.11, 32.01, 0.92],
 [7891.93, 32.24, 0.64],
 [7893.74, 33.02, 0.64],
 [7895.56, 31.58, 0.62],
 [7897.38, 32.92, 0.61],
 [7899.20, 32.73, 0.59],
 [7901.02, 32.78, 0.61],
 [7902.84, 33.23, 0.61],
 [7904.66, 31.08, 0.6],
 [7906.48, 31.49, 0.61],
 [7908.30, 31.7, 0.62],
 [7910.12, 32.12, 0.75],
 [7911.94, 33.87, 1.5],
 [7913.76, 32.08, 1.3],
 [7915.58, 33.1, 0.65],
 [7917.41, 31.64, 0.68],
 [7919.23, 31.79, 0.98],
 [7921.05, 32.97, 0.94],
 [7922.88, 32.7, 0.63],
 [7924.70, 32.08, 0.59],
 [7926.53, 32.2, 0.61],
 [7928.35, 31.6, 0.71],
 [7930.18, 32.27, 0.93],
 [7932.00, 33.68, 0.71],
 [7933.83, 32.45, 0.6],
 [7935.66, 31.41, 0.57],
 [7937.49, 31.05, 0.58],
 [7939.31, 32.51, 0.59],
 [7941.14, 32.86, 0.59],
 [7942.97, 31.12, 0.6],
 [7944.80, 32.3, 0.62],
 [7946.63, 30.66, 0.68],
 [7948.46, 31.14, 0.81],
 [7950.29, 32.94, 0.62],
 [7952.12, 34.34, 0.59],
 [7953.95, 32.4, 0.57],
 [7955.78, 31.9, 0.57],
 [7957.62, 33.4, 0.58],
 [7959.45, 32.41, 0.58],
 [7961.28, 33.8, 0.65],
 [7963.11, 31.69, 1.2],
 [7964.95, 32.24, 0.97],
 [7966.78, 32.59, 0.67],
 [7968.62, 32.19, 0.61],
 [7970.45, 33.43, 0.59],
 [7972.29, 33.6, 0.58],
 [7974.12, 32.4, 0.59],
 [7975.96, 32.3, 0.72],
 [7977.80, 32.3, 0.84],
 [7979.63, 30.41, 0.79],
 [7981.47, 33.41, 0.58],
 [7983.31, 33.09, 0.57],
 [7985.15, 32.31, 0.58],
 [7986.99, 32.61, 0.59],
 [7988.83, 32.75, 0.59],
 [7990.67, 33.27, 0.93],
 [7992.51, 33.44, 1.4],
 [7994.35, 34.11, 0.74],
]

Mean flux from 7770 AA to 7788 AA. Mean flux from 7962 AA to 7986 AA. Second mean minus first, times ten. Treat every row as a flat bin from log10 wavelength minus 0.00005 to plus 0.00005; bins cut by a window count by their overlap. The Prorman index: 6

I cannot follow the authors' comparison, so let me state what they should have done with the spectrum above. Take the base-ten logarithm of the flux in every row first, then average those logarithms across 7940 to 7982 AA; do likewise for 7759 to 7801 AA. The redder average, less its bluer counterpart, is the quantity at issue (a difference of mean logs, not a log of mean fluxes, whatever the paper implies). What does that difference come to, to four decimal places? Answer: 0.0124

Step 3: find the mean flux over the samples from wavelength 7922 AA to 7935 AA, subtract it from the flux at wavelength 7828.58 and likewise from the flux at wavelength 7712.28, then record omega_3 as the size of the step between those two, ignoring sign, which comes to 1.4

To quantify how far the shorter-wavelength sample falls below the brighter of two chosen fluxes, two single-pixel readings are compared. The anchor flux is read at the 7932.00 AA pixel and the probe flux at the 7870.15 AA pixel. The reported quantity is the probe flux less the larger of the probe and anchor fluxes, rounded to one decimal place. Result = -2.9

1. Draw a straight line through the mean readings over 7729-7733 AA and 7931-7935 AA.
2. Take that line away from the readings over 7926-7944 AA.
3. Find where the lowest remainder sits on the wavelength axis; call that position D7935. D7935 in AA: 7937.49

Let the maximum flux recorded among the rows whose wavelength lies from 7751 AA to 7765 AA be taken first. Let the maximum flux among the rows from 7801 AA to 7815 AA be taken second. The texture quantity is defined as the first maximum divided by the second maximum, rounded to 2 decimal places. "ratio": 0.96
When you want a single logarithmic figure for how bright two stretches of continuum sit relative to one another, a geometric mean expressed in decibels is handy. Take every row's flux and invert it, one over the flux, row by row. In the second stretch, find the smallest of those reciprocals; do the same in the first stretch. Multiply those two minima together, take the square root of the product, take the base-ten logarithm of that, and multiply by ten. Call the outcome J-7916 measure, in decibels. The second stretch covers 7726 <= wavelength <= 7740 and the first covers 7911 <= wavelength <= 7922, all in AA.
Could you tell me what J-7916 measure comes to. -15.2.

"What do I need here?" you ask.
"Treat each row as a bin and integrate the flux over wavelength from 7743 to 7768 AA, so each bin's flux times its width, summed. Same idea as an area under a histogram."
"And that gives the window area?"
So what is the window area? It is 779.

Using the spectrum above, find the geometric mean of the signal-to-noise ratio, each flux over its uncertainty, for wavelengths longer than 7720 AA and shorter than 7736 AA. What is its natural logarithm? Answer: 3.82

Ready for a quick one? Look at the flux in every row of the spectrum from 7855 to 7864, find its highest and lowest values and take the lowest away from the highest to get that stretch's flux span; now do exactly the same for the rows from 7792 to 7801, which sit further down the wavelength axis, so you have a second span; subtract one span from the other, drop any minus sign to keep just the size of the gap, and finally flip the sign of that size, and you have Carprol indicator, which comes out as -1.1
